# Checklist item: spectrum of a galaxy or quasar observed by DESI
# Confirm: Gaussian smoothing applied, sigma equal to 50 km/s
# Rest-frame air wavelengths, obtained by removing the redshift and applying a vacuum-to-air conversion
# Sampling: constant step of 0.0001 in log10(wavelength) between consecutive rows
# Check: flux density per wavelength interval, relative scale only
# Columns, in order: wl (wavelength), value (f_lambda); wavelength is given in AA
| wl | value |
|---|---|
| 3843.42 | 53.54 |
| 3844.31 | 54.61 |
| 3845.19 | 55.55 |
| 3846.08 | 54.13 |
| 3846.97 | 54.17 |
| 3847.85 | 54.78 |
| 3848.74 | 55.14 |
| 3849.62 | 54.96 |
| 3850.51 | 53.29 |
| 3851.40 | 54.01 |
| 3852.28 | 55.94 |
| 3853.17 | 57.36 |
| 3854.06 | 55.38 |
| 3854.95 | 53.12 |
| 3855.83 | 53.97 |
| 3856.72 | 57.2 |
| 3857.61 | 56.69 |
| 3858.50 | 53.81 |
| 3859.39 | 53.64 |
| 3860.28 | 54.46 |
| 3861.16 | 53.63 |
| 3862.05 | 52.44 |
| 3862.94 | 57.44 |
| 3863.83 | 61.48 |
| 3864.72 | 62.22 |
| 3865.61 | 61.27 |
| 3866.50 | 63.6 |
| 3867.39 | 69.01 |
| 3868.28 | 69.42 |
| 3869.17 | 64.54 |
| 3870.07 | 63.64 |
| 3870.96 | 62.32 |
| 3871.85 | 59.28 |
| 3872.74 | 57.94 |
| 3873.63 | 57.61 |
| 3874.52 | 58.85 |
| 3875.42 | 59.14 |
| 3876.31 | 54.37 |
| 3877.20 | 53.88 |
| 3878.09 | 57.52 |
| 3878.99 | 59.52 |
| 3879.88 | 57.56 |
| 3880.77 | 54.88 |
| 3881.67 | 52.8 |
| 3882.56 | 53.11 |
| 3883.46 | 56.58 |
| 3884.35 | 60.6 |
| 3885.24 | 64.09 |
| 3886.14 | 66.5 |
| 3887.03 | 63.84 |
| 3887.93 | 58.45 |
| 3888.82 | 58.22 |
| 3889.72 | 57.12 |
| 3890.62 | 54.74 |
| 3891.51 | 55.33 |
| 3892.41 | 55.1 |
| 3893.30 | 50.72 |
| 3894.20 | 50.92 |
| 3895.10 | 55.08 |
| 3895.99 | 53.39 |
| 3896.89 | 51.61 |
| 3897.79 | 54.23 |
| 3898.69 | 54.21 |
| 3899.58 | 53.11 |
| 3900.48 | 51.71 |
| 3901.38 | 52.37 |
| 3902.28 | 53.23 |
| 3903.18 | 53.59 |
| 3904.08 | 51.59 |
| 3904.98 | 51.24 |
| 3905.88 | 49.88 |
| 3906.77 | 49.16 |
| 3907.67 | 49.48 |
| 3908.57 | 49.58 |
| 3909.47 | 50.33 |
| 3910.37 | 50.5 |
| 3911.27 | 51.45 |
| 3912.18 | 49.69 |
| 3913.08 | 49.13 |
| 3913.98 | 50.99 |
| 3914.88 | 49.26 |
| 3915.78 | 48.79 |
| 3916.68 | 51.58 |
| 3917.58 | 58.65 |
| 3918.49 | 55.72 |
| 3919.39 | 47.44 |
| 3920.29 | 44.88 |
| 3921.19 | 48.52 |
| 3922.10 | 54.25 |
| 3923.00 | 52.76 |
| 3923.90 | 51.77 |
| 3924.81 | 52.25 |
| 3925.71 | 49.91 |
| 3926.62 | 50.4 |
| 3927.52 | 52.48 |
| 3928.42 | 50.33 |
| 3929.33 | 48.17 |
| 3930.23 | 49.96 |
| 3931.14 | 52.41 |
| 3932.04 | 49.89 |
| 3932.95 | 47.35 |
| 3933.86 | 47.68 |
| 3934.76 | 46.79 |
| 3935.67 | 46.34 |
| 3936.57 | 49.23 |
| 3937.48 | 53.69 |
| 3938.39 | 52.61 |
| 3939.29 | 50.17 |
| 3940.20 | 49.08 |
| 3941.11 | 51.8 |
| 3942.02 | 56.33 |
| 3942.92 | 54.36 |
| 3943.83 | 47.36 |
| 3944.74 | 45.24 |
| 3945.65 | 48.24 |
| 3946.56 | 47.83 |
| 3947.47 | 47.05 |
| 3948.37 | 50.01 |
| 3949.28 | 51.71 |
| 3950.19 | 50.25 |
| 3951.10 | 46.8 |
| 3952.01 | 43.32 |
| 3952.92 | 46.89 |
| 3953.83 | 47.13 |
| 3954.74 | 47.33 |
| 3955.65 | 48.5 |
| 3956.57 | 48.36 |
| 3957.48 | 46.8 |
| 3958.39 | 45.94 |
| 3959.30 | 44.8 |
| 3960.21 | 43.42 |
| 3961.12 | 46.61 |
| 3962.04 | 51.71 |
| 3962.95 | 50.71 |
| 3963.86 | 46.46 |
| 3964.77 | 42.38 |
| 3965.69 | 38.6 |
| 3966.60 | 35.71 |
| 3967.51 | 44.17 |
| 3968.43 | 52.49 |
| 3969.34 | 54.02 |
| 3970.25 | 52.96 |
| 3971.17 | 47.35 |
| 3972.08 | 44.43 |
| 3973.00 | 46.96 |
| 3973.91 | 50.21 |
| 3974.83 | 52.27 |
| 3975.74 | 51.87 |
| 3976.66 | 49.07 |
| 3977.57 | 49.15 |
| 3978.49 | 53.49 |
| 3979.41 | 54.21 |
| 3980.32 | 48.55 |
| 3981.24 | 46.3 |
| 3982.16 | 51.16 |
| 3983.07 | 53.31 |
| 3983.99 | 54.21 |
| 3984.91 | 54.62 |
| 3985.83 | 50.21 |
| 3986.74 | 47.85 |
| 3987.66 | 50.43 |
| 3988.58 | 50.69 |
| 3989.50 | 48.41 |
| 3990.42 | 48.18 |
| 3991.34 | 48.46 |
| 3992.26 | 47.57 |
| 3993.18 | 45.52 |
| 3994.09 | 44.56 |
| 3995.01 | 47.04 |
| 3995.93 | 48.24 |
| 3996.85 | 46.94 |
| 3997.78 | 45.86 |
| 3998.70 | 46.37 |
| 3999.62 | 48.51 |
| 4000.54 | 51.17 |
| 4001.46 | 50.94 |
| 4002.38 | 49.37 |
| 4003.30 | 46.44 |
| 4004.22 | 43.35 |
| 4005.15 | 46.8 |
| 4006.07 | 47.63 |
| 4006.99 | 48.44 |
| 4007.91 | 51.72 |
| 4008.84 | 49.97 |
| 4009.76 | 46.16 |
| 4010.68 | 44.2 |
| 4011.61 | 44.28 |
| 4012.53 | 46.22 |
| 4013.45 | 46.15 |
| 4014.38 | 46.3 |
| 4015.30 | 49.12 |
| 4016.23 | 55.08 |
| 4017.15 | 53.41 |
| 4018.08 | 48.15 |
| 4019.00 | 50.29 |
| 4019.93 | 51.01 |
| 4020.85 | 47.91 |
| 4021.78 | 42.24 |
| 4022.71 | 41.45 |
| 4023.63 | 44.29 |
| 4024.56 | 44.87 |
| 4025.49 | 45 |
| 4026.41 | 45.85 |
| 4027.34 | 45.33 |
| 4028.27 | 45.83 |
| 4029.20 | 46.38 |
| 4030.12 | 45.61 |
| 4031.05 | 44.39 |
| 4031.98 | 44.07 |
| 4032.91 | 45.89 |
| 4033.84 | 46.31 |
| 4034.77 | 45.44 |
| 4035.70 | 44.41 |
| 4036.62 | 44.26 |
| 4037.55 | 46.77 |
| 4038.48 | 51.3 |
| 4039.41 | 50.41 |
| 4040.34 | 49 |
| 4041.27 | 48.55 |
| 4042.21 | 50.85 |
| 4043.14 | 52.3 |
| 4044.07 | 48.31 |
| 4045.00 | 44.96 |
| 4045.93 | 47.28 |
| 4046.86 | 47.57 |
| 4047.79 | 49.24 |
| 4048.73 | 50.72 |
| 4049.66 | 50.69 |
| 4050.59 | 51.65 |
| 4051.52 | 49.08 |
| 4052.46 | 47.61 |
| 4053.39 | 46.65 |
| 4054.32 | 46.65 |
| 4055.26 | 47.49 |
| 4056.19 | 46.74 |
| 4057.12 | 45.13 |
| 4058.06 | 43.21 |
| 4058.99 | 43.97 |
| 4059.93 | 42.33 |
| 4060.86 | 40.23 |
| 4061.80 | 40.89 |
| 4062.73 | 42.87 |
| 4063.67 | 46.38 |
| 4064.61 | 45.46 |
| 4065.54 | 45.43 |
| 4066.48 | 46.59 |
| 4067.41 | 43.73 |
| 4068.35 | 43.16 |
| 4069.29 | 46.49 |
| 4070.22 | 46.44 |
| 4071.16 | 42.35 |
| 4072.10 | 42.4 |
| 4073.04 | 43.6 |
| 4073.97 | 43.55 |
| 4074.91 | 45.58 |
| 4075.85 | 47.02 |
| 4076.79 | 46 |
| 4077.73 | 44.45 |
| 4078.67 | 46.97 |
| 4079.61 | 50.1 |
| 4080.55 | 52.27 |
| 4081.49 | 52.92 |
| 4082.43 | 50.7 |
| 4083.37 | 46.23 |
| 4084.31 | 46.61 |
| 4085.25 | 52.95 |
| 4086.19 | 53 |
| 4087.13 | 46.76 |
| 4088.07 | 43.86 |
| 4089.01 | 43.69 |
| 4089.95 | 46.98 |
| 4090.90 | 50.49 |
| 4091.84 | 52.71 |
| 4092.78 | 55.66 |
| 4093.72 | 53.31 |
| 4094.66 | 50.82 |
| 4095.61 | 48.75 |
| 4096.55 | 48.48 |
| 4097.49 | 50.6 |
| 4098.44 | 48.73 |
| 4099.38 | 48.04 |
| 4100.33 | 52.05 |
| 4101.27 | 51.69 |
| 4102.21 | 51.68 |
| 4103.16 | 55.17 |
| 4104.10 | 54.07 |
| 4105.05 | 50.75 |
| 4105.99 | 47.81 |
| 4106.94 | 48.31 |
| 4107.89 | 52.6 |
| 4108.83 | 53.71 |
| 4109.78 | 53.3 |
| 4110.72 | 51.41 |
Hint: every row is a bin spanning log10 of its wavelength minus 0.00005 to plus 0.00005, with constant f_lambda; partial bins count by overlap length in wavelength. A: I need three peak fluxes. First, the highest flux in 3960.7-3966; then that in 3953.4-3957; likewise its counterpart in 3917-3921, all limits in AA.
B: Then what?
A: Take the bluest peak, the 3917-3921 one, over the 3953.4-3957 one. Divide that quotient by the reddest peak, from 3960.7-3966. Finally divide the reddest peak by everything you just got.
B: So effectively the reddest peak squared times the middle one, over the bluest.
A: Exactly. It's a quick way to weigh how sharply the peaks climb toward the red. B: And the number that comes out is 2211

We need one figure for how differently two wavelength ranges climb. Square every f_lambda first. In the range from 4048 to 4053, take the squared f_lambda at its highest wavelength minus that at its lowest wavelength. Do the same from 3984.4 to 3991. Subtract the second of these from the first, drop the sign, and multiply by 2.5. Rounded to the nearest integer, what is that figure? 891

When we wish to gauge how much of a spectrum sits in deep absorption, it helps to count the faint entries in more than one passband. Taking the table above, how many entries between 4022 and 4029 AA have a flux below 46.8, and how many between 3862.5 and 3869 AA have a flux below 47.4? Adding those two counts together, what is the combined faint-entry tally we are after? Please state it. 7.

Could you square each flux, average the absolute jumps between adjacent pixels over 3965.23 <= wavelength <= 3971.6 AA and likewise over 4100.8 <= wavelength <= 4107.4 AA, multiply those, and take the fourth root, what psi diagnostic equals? 17.0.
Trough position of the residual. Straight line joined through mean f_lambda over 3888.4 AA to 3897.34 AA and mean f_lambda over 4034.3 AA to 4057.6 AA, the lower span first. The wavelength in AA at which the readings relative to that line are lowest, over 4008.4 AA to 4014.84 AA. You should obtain 4010.68 AA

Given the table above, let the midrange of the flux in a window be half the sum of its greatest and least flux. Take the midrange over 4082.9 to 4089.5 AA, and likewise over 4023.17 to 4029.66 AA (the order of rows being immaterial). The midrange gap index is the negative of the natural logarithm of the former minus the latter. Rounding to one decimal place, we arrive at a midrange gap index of -1.1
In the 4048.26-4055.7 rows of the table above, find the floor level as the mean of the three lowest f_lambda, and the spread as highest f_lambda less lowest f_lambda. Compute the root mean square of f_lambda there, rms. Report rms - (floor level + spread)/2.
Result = 22.9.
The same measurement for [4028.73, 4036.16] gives 22.0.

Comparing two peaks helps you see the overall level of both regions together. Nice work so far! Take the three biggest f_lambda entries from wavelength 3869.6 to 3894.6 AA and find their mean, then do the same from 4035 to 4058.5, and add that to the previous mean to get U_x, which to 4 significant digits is 116.6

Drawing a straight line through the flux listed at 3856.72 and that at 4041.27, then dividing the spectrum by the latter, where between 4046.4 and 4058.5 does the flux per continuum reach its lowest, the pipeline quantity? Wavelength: 4058.06 AA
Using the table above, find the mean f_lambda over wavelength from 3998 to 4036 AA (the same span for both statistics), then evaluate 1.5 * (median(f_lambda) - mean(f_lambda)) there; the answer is -1.0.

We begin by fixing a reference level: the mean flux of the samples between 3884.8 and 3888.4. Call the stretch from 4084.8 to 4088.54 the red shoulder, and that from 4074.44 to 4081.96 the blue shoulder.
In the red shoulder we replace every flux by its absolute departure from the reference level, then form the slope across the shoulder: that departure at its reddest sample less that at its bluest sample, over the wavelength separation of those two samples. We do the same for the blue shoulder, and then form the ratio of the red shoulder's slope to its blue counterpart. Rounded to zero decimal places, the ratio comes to -3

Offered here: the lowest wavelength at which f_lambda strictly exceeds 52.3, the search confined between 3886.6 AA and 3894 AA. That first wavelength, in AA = 3887.03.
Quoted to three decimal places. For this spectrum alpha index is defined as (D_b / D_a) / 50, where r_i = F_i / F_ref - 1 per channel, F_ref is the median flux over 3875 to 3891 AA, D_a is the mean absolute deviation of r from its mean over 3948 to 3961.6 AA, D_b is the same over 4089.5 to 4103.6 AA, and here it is 0.023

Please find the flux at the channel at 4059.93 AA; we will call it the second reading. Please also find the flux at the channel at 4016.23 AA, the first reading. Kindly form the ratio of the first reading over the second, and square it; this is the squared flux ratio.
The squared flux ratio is 1.69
